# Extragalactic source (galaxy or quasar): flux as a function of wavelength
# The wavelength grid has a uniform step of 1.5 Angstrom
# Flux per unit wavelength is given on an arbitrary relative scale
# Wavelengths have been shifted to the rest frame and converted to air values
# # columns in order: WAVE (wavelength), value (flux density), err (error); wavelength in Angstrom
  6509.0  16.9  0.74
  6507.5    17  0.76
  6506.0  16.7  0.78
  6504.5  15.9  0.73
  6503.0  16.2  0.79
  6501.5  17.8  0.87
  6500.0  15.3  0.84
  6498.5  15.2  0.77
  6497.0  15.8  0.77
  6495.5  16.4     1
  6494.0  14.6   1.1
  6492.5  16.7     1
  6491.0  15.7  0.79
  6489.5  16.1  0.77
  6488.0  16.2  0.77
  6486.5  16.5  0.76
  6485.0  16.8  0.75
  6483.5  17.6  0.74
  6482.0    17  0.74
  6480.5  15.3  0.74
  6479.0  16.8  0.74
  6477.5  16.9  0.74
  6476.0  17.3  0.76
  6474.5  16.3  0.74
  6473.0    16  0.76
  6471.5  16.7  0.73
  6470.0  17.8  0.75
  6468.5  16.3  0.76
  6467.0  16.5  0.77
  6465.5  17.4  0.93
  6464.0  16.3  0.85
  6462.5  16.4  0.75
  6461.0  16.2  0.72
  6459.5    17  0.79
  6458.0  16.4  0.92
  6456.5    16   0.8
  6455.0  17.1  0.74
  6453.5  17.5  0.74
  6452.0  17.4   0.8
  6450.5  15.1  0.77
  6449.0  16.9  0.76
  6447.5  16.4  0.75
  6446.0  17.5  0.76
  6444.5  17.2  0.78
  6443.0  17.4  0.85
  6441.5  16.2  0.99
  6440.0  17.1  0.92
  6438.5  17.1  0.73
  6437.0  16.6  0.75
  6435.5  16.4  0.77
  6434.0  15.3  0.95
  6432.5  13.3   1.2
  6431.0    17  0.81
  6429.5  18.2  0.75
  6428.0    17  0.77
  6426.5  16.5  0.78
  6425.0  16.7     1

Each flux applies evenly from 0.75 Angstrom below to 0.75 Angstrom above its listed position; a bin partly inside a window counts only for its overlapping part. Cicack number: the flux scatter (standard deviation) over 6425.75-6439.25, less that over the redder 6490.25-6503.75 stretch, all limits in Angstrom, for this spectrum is 0.4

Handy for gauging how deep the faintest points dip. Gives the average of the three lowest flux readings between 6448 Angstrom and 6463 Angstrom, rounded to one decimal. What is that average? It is 15.8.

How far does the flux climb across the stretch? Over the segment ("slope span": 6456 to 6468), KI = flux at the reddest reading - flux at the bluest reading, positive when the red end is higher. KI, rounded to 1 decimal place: 0.5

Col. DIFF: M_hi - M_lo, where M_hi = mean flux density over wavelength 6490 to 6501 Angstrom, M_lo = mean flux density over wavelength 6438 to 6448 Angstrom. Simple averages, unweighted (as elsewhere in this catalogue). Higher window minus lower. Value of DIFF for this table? -1.3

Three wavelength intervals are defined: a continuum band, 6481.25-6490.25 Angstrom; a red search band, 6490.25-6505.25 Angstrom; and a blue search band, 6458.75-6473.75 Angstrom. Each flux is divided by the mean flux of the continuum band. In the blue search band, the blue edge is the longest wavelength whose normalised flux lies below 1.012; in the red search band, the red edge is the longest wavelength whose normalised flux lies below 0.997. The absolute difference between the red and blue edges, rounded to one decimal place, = 31.5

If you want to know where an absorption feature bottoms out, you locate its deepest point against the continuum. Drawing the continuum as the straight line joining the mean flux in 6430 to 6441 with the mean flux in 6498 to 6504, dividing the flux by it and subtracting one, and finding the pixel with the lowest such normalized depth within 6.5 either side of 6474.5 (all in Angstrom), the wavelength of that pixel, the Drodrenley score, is 6480.5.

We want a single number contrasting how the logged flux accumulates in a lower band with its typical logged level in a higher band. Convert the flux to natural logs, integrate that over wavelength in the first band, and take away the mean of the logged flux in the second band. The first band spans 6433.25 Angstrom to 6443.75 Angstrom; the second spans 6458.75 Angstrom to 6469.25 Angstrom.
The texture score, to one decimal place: 26.7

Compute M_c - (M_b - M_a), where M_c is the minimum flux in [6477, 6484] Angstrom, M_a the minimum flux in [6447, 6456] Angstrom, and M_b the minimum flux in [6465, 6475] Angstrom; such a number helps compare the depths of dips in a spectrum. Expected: 14.4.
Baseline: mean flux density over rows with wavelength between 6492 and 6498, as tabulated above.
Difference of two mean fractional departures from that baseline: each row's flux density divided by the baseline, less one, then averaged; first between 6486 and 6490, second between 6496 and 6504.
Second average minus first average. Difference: -0.01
